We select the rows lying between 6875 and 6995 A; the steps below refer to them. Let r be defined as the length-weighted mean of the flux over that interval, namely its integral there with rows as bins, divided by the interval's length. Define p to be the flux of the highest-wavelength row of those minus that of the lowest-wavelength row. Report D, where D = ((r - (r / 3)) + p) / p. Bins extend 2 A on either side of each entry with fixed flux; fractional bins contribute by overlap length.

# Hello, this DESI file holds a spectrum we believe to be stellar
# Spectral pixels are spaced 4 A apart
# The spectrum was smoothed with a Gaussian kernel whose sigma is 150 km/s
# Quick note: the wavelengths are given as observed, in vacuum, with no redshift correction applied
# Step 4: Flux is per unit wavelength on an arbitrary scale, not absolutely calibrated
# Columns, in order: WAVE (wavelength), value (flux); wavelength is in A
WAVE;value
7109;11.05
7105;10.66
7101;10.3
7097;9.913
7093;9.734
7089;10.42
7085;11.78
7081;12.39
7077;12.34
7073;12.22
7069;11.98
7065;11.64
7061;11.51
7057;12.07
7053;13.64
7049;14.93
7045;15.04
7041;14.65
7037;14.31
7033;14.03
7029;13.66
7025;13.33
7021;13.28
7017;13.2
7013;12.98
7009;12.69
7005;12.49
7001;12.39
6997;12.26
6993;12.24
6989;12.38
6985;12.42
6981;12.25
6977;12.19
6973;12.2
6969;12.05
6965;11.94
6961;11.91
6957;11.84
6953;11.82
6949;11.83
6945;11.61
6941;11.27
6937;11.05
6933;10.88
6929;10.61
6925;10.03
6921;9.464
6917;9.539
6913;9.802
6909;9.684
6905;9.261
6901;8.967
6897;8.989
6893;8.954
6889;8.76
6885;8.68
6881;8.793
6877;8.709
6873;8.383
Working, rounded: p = 3.5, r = 10.7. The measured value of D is 3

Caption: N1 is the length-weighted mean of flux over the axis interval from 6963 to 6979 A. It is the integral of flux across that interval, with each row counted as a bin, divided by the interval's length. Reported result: 12.1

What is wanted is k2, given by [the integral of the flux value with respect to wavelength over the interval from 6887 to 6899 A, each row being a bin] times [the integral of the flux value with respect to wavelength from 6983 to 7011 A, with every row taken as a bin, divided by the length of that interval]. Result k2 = 1326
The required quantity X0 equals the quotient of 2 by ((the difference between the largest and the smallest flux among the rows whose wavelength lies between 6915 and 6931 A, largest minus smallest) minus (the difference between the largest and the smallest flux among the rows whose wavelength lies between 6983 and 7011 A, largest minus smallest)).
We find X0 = 2.9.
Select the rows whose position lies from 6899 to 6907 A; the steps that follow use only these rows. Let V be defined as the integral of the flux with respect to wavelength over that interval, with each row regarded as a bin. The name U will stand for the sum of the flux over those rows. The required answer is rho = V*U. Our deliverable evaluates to 1329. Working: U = 18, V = 73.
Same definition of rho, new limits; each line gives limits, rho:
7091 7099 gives 1544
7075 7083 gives 2446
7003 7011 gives 2536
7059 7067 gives 2144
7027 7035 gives 3067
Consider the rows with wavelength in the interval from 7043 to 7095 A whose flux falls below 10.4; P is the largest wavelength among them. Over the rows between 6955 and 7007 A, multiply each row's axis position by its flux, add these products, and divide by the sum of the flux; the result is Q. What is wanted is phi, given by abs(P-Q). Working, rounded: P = 7093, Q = 6981.2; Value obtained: 111.8 A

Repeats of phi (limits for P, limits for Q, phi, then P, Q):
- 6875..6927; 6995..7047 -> 96.9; 6925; 7021.9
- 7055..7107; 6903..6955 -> 170.8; 7101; 6930.2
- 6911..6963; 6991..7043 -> 92.8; 6925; 7017.8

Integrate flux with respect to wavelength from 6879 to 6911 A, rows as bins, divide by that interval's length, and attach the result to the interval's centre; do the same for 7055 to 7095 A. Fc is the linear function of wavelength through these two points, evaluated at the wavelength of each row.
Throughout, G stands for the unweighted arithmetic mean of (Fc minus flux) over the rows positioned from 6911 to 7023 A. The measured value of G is -1.69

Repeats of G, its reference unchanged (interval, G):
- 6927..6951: -1.56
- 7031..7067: -2.30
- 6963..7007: -1.95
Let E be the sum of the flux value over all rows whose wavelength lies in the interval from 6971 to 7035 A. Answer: 204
